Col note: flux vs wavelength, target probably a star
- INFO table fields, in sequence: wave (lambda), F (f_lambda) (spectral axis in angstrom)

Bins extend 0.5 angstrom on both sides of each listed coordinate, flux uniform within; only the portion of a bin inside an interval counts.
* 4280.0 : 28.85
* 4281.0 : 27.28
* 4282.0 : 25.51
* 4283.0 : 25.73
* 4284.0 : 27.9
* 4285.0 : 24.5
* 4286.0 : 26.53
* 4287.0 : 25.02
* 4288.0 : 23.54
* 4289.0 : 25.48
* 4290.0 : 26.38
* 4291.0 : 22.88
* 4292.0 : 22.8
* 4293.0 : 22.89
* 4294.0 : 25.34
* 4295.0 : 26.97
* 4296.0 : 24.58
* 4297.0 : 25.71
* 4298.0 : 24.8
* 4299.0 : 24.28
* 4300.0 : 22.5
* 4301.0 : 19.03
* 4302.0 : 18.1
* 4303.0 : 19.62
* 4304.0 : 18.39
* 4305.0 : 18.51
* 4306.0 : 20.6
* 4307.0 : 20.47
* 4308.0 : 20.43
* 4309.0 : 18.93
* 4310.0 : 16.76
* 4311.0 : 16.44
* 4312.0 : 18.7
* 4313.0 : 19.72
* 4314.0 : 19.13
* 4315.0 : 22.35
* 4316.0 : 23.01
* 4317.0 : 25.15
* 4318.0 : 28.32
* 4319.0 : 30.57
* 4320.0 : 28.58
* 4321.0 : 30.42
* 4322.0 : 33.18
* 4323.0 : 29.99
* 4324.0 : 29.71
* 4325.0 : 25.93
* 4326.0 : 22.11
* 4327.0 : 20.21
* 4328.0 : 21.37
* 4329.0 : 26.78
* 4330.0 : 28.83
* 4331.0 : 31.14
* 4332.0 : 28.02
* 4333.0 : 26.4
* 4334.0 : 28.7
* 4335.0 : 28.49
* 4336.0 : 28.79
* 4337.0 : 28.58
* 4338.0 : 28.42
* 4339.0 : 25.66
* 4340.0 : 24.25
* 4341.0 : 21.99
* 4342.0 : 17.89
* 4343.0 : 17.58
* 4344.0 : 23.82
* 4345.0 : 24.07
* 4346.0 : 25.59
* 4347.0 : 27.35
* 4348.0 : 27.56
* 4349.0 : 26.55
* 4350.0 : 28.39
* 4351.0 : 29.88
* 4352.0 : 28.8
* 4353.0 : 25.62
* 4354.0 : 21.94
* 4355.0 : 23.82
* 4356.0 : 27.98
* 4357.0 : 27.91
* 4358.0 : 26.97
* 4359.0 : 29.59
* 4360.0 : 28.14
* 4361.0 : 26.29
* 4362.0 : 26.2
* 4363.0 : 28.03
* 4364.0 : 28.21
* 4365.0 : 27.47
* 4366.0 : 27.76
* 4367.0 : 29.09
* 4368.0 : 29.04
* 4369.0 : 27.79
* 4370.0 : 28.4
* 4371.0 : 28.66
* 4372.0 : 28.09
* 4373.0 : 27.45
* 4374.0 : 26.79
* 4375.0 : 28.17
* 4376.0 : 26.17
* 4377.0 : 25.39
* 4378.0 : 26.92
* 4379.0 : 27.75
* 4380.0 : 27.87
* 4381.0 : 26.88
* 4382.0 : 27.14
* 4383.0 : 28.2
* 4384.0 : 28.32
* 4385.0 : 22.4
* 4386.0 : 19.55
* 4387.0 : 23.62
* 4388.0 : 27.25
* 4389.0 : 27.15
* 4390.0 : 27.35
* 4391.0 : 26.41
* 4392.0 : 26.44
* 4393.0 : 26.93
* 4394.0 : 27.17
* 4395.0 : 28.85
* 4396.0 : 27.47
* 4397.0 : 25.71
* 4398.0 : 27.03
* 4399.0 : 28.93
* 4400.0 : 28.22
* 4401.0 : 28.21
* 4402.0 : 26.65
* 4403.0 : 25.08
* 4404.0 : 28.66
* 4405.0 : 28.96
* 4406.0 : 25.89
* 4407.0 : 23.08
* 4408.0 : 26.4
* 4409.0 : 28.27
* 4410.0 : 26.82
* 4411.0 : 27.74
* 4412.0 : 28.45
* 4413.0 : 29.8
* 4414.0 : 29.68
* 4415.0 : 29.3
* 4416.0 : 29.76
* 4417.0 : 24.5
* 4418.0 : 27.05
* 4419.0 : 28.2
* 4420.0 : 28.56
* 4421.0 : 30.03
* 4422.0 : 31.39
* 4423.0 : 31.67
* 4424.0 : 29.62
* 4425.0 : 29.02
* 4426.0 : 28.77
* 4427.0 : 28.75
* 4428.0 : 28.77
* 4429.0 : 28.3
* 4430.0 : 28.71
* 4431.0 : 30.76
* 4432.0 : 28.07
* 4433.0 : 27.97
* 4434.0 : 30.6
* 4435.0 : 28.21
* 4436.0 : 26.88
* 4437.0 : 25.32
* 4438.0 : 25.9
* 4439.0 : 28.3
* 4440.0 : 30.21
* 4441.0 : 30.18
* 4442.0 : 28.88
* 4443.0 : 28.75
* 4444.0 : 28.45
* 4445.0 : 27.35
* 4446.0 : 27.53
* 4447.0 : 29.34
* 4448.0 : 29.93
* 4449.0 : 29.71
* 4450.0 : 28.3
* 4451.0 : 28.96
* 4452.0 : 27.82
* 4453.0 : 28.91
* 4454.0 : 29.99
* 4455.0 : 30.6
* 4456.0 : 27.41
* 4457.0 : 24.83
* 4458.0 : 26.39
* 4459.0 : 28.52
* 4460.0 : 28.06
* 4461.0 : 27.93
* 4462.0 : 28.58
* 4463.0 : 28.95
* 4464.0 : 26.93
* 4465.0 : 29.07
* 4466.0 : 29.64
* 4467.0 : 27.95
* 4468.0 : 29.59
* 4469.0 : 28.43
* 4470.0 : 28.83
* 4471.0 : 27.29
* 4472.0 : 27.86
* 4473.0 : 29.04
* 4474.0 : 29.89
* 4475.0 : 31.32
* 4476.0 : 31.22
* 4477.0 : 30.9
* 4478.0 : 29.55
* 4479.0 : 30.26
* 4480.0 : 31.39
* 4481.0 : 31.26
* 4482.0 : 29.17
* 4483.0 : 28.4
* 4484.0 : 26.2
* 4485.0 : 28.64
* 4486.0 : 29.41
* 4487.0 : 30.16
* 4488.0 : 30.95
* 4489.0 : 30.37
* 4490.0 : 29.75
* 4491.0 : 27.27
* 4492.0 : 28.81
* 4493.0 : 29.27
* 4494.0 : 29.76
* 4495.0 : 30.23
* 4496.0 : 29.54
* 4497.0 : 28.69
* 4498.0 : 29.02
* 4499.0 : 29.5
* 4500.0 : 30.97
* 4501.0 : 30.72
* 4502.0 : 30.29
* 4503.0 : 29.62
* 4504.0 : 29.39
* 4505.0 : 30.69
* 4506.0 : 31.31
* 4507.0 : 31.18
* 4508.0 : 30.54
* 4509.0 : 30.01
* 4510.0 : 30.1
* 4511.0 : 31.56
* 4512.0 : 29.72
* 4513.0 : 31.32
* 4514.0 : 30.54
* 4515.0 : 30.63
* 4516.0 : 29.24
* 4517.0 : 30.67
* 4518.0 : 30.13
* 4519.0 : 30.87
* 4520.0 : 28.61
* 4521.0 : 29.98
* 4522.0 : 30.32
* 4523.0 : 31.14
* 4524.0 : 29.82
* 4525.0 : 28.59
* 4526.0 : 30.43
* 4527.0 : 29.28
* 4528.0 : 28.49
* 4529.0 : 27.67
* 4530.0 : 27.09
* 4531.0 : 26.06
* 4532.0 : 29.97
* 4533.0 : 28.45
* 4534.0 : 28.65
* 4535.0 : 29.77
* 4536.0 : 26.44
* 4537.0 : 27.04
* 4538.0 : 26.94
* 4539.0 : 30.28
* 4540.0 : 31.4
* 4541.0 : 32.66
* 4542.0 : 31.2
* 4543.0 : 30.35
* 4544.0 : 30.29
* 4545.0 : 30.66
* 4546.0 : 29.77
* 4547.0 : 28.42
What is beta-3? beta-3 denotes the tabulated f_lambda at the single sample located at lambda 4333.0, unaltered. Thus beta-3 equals 26.4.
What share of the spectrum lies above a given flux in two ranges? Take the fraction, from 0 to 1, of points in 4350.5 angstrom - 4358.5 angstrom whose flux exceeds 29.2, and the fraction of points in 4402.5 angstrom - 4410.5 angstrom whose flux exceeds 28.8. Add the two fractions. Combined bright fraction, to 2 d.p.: 0.25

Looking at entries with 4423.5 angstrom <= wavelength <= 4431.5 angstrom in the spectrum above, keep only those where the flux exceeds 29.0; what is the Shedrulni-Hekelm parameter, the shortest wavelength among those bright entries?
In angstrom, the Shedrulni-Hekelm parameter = 4424.0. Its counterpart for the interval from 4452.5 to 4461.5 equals 4454.0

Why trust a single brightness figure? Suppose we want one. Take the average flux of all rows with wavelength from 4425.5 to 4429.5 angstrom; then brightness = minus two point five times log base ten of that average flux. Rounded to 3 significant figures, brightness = -3.64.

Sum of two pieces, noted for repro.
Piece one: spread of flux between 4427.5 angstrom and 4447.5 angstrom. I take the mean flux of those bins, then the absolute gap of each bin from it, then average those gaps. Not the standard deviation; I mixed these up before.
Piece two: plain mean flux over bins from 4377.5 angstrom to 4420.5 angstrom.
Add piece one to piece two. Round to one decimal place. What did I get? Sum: 28.1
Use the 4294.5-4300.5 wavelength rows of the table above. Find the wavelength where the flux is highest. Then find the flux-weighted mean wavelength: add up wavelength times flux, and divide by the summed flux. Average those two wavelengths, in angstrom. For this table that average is 4296.2 angstrom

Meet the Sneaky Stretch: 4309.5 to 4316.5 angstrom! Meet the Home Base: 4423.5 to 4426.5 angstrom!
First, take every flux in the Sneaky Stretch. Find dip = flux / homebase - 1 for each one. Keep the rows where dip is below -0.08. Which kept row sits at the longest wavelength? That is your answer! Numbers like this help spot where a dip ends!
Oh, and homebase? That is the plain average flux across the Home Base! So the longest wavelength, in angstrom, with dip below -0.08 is 4316.0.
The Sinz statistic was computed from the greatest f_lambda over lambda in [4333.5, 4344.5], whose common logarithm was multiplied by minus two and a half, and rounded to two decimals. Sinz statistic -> -3.65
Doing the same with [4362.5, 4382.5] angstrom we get -3.66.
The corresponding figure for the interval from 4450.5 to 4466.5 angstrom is -3.71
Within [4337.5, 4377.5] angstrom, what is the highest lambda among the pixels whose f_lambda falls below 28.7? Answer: 4377.0 angstrom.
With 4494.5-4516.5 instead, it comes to 4497.0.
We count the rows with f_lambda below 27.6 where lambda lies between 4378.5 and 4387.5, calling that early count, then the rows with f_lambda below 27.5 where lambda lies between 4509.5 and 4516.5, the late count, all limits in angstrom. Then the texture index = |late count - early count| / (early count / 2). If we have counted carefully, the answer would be 2.0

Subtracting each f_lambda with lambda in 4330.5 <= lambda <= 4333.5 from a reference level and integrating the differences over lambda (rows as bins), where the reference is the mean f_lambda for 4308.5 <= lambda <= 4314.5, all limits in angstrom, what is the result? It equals -31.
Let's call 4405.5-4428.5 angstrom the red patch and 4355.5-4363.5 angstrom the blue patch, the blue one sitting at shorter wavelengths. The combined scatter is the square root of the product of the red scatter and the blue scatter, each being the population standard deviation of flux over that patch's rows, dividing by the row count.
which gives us 1.4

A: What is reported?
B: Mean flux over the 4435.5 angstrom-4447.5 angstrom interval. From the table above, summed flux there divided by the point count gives 28.1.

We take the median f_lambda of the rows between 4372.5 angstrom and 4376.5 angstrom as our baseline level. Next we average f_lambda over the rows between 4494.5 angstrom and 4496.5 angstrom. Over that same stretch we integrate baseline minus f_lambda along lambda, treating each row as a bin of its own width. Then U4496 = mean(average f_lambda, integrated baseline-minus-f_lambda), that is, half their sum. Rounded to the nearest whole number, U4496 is 12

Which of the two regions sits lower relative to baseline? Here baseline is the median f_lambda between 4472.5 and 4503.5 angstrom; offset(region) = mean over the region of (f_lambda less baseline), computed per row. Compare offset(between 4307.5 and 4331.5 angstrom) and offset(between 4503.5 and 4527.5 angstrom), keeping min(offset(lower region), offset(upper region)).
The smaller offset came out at -5.3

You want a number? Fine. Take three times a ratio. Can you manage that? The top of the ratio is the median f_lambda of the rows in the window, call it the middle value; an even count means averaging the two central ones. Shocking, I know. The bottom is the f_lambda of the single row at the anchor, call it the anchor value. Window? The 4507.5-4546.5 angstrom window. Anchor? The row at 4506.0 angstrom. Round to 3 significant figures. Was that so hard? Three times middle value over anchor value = 2.88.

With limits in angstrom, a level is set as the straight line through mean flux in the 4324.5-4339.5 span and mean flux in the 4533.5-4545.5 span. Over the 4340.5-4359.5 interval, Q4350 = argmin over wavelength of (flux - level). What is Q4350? 4343.0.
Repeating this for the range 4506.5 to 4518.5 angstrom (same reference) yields 4516.0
